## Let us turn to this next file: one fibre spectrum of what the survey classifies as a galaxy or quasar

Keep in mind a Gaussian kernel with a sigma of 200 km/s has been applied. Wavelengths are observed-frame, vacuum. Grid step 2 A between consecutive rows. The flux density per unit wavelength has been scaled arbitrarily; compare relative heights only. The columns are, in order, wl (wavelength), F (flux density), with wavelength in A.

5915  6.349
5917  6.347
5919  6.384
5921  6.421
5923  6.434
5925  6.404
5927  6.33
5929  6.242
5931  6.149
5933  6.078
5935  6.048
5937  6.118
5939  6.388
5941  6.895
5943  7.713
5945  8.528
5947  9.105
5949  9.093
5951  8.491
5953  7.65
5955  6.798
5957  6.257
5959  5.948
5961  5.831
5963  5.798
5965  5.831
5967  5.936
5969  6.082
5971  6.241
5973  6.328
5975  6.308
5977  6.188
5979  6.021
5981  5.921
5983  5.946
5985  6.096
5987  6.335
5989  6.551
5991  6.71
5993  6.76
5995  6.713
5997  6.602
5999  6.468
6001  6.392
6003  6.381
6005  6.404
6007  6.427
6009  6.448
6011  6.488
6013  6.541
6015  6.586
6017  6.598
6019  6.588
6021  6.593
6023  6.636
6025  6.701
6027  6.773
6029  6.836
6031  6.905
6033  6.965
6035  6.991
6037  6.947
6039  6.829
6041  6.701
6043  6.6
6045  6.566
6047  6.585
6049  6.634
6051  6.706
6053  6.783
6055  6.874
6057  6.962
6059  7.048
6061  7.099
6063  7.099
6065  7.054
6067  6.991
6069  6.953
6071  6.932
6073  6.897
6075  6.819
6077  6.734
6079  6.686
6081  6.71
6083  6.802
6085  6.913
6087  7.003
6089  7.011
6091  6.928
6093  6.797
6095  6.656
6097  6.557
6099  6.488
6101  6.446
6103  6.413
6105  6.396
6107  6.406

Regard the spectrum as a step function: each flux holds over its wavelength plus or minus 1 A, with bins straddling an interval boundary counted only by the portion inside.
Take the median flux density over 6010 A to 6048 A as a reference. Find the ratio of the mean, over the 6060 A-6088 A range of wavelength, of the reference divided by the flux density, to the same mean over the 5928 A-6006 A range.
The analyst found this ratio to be 0.942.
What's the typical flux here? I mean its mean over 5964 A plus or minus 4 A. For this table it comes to 5.8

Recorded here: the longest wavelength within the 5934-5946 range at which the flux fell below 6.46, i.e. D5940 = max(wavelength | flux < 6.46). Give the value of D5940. 5939 A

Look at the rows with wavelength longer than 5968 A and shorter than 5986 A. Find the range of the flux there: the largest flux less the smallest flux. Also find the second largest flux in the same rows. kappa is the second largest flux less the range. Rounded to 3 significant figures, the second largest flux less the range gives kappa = 5.90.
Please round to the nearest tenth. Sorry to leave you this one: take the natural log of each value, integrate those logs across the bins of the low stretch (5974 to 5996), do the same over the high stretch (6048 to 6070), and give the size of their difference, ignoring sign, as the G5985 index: 2.0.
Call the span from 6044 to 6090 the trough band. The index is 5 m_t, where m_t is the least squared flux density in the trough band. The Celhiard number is 216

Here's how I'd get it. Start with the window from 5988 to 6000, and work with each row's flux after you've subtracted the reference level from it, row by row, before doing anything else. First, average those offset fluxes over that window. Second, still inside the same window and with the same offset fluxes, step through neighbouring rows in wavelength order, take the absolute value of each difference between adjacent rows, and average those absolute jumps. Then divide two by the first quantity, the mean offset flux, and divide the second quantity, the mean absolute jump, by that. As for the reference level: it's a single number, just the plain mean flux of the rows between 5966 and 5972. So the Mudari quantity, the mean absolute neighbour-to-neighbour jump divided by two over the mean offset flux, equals 0.027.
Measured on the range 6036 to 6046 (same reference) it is 0.031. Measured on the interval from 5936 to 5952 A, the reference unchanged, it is 0.439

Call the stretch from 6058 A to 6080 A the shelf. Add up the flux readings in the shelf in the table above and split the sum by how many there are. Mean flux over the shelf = 6.94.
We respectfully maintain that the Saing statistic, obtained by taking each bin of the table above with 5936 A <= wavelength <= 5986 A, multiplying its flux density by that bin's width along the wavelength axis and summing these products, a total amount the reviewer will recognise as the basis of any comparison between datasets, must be 335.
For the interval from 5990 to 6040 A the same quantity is 333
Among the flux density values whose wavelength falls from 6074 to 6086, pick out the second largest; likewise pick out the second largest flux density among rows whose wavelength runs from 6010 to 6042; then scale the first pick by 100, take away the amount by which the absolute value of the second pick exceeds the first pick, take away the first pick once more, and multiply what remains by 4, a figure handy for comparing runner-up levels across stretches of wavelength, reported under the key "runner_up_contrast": 2700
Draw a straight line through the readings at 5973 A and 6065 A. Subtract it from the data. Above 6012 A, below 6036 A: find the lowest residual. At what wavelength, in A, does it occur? 6021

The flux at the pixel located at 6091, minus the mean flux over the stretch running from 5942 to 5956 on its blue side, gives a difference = -1.3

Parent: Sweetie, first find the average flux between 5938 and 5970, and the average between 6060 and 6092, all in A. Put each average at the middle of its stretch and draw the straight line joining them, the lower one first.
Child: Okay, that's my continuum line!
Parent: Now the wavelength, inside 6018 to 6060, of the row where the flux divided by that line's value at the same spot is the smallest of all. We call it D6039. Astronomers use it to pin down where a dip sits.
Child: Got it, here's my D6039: 6045 A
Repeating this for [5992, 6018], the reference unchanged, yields 6003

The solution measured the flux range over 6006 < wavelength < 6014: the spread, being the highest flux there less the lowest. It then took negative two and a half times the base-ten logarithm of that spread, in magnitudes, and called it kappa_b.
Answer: 2.36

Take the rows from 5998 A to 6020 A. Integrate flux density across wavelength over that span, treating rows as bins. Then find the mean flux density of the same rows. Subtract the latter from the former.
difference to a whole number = 136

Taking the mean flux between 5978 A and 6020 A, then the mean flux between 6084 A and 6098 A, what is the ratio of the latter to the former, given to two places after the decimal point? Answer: 1.06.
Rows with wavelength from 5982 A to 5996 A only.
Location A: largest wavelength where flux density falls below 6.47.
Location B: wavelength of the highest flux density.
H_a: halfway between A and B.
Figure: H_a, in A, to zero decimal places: 5990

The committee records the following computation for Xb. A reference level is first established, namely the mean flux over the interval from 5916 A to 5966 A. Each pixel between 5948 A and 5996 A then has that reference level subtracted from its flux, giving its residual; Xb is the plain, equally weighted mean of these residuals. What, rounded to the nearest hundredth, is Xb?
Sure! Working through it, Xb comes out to -0.28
